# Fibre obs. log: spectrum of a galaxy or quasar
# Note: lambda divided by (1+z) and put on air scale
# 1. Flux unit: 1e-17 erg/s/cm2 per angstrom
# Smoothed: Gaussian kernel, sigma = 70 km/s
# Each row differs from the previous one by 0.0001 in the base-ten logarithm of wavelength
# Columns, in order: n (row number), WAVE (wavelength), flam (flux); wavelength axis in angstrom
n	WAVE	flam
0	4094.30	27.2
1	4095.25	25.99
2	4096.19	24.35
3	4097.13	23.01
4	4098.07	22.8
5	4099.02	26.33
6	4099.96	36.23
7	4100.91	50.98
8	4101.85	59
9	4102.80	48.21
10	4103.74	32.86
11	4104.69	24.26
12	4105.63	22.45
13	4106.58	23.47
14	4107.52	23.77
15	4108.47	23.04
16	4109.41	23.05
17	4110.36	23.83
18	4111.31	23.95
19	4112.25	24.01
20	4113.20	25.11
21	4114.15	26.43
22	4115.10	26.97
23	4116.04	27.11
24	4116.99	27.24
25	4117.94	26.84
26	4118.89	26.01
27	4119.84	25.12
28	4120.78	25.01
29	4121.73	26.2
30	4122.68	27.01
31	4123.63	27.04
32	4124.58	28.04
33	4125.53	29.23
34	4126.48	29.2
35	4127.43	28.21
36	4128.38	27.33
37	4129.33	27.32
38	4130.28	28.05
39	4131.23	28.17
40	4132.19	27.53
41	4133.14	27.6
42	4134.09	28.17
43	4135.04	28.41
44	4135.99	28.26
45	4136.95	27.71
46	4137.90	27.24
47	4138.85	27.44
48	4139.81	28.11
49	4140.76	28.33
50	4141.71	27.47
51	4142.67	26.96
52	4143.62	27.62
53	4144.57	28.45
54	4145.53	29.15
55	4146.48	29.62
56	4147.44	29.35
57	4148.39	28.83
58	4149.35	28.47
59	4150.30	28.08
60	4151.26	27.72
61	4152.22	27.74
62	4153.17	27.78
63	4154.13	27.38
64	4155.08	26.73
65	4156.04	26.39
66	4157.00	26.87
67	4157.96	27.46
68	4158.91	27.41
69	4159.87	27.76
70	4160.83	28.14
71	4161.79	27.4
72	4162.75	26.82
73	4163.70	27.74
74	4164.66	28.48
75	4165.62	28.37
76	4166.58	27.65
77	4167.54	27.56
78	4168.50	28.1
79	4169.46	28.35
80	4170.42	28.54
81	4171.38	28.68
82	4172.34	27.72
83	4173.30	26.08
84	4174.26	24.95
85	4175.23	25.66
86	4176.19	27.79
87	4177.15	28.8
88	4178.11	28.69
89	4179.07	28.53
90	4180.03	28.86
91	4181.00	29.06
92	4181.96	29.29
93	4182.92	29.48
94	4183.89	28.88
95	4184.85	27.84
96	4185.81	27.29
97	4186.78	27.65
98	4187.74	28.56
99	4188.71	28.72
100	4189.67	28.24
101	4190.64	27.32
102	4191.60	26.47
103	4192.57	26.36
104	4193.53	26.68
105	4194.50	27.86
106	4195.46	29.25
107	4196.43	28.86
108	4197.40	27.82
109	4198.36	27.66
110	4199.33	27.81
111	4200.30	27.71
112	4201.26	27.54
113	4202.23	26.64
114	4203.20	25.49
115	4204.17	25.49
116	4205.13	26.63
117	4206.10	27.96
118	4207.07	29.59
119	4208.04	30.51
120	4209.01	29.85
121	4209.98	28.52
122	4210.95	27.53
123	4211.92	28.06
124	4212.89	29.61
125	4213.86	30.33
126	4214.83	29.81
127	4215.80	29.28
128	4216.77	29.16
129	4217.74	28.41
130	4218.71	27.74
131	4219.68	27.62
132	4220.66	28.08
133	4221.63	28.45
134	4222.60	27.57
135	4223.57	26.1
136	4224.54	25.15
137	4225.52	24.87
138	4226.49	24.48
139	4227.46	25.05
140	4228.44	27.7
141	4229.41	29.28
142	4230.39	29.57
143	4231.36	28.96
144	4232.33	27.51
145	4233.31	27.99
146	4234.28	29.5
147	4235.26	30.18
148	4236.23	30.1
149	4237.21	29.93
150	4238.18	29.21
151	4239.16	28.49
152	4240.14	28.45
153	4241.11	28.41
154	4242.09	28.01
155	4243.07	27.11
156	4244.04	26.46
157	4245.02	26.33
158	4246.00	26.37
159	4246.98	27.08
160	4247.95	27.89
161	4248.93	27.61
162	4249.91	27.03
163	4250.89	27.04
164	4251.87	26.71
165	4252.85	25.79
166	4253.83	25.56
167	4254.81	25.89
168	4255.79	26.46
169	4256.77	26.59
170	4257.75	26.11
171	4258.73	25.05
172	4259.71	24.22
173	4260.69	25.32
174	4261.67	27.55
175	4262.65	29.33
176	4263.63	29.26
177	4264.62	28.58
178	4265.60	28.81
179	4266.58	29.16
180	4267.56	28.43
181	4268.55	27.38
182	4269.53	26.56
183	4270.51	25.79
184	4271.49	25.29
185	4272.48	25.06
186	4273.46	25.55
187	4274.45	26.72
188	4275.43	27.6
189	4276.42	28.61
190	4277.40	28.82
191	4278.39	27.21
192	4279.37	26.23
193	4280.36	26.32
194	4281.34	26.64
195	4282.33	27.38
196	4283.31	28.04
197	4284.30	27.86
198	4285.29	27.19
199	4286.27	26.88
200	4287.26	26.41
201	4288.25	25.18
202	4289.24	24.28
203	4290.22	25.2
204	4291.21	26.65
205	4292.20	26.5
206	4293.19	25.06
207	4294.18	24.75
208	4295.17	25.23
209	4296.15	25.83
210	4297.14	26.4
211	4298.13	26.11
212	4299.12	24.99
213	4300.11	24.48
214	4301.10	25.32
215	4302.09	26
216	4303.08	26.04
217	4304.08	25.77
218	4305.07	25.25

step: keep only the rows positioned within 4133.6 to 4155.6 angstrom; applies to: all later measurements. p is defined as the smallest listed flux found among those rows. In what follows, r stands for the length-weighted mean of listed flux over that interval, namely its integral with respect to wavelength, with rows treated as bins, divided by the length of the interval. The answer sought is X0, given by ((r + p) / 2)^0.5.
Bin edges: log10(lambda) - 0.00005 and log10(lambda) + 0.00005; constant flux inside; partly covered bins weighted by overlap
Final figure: 5.23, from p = 26.73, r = 28.0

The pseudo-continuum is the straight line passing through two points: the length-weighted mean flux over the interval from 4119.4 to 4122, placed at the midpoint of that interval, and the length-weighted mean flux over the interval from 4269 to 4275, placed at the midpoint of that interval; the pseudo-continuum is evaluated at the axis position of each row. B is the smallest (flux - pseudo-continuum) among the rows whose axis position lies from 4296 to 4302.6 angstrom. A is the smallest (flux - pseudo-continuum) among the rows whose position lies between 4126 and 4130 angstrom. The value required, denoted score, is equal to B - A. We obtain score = -3.3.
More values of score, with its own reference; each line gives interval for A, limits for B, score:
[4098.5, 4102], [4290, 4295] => -2.1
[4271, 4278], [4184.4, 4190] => 2.5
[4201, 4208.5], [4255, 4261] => -1.4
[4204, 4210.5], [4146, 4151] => 2.7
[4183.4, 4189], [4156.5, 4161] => -0.3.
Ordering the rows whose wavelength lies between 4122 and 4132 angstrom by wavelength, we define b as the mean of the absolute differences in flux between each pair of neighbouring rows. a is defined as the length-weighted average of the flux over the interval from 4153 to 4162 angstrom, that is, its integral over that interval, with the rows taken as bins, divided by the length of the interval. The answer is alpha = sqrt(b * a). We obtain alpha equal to 3.89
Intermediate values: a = 27.3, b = 0.553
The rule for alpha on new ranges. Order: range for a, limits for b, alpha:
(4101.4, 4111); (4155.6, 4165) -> 4.03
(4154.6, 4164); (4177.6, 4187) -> 3.33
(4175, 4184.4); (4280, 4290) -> 4.17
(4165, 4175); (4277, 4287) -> 4.12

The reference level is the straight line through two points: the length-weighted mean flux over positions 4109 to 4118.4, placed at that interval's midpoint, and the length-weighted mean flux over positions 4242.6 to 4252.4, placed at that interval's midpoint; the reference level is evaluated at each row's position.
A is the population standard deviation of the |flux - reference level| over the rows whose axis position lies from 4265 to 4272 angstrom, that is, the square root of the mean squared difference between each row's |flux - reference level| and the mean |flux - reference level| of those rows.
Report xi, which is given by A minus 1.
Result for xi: -0.38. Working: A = 0.62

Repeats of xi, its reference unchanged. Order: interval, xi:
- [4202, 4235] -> -0.01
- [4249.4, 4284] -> -0.26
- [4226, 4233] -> -0.27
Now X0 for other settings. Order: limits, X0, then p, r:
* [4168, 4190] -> 5.15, 24.95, 28.1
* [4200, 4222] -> 5.18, 25.49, 28.3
